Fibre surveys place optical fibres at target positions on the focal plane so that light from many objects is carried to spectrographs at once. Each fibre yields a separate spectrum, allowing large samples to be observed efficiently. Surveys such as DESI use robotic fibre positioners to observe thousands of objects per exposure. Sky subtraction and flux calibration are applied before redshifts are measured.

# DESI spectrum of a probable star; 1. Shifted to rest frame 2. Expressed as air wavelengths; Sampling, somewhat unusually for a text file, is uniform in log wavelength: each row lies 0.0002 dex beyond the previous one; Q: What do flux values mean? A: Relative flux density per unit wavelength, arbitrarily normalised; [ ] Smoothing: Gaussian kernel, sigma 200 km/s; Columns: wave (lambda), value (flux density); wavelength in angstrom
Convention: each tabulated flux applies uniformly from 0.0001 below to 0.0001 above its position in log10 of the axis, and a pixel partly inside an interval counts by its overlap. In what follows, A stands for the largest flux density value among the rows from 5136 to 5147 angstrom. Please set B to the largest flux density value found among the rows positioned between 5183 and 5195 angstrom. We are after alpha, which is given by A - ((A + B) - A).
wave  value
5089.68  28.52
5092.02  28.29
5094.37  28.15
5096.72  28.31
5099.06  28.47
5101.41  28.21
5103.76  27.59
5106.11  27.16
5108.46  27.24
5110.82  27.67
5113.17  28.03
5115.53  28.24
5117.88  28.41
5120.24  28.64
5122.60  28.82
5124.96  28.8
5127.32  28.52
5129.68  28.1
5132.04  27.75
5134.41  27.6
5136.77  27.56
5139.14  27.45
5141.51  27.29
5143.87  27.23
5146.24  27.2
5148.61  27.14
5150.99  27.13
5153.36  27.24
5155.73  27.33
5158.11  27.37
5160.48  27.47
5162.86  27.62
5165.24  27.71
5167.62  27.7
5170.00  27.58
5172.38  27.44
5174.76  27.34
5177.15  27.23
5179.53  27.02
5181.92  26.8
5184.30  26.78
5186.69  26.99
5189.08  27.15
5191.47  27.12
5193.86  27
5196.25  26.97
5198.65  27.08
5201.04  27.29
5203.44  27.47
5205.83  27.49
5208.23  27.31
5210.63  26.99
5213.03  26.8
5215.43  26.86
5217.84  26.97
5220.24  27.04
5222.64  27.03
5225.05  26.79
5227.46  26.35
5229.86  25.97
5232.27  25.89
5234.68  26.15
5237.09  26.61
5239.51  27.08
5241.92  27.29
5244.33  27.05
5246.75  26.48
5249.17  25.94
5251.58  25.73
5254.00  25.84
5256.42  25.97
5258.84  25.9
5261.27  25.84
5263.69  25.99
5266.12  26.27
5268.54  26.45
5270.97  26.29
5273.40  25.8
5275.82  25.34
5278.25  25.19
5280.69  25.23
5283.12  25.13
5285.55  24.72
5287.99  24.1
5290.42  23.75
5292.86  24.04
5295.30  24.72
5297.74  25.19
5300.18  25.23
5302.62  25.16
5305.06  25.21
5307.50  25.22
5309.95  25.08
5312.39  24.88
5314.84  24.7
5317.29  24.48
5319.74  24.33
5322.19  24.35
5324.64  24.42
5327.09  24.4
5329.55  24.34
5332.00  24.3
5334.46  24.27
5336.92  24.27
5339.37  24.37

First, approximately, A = 27.56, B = 27.15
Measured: 0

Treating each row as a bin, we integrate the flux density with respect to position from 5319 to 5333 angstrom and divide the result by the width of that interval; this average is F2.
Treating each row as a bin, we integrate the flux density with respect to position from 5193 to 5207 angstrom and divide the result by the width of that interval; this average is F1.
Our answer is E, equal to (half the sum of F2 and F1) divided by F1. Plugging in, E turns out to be 0.95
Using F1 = 27.2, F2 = 24.4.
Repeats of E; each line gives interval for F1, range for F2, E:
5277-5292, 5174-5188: 1.05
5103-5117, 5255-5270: 0.97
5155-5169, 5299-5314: 0.96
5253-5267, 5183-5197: 1.02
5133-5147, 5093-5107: 1.01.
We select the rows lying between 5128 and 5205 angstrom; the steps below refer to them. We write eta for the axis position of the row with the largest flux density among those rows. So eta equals 5129.68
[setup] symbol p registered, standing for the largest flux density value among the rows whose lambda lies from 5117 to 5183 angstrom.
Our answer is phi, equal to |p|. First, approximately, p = 28.82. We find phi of 28.8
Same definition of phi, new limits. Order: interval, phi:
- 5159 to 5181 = 27.7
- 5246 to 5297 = 26.5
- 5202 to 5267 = 27.5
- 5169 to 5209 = 27.6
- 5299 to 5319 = 25.2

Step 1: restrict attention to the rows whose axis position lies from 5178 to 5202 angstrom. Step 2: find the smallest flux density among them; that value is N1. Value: 26.78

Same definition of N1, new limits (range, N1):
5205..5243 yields 25.89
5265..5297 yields 23.75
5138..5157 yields 27.13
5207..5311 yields 23.75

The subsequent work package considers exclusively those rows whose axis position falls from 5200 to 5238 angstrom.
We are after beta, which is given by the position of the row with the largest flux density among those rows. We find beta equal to 5205.83 angstrom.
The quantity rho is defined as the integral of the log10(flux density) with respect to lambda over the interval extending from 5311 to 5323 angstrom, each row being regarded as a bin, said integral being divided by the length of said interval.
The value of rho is 1.39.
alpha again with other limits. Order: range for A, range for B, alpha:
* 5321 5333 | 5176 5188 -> -3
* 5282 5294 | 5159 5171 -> -3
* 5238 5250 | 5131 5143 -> 0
